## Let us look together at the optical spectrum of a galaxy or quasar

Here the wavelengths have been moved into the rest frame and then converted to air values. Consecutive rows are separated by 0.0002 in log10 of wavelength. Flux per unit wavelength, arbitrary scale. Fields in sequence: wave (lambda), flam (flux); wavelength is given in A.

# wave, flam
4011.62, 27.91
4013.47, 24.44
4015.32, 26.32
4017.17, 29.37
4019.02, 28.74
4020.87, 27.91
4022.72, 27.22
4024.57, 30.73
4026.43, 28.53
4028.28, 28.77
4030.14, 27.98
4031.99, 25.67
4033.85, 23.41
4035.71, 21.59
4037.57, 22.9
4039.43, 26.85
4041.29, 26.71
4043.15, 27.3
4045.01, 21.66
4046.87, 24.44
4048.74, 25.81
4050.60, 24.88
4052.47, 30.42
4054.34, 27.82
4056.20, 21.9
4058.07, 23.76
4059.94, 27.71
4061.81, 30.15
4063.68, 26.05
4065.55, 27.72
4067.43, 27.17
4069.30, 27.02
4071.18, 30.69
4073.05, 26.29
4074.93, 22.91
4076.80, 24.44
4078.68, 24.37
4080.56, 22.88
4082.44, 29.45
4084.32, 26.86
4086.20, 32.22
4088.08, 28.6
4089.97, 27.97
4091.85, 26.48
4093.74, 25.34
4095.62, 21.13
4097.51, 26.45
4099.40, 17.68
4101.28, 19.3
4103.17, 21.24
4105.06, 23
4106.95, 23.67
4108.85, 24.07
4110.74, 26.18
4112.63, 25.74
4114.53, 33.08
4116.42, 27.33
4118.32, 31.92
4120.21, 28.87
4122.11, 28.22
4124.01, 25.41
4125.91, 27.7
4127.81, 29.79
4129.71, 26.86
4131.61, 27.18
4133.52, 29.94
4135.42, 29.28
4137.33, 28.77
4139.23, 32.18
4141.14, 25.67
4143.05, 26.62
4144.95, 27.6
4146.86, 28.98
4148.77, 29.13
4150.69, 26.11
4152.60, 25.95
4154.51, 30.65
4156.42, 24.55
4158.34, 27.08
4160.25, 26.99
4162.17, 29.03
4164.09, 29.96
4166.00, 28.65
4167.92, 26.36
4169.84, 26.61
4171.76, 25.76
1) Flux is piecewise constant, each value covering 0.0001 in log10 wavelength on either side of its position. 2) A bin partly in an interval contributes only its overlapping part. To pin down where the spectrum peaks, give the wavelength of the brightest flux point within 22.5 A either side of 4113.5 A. 4114.53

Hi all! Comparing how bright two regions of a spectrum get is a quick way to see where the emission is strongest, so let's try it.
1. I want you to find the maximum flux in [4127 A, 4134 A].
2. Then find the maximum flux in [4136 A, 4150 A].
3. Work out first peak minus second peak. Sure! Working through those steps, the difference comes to -2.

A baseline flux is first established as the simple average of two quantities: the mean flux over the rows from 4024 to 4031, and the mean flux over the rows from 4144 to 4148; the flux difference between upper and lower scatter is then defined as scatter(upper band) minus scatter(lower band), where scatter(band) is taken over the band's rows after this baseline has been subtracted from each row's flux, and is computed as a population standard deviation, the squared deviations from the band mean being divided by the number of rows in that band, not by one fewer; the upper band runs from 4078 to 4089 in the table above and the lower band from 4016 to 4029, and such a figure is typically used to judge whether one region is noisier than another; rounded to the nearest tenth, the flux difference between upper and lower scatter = 2.1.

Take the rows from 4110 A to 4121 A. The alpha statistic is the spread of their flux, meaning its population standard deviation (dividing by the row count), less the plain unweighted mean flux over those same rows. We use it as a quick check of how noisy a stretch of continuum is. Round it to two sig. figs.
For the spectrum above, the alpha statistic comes -26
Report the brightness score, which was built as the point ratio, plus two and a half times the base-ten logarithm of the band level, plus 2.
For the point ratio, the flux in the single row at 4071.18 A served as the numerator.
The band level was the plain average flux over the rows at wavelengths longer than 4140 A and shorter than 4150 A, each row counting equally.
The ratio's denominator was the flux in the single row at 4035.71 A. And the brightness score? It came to 7.02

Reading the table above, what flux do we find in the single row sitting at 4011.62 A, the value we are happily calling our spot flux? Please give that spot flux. 27.91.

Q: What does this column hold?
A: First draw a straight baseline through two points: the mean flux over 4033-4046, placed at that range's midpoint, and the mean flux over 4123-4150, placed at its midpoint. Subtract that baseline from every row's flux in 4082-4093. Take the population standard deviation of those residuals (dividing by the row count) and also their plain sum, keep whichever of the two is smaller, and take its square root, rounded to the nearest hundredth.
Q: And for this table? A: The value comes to 1.40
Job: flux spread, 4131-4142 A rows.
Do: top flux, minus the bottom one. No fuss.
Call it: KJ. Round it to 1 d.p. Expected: 6.5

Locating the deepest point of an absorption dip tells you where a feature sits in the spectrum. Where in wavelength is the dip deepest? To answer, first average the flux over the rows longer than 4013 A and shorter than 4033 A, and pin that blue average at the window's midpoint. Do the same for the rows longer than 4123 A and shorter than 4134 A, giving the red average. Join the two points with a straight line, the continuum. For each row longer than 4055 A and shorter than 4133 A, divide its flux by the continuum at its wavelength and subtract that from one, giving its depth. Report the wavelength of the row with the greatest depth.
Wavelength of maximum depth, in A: 4099.40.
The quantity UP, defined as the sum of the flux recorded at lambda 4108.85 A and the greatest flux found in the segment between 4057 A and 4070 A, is 54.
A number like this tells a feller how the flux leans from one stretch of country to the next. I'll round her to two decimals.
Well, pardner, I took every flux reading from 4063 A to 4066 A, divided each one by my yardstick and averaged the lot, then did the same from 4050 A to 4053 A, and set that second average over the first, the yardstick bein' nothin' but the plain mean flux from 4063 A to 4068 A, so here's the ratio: 1.03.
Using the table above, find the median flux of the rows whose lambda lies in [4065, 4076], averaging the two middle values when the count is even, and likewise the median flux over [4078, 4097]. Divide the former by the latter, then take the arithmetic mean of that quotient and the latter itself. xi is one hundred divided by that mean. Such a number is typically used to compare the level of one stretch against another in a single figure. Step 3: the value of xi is 7.22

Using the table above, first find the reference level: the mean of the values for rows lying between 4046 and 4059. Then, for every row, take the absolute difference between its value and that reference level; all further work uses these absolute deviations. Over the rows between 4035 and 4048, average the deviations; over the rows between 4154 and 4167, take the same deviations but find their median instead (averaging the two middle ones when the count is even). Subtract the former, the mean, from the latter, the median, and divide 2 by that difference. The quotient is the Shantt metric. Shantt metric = 2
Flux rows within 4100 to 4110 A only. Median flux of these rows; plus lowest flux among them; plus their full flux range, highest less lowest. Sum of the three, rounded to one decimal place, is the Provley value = 47.1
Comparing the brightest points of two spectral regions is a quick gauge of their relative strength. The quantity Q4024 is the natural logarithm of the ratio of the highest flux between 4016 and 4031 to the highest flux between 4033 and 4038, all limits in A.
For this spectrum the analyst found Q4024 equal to 0.27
